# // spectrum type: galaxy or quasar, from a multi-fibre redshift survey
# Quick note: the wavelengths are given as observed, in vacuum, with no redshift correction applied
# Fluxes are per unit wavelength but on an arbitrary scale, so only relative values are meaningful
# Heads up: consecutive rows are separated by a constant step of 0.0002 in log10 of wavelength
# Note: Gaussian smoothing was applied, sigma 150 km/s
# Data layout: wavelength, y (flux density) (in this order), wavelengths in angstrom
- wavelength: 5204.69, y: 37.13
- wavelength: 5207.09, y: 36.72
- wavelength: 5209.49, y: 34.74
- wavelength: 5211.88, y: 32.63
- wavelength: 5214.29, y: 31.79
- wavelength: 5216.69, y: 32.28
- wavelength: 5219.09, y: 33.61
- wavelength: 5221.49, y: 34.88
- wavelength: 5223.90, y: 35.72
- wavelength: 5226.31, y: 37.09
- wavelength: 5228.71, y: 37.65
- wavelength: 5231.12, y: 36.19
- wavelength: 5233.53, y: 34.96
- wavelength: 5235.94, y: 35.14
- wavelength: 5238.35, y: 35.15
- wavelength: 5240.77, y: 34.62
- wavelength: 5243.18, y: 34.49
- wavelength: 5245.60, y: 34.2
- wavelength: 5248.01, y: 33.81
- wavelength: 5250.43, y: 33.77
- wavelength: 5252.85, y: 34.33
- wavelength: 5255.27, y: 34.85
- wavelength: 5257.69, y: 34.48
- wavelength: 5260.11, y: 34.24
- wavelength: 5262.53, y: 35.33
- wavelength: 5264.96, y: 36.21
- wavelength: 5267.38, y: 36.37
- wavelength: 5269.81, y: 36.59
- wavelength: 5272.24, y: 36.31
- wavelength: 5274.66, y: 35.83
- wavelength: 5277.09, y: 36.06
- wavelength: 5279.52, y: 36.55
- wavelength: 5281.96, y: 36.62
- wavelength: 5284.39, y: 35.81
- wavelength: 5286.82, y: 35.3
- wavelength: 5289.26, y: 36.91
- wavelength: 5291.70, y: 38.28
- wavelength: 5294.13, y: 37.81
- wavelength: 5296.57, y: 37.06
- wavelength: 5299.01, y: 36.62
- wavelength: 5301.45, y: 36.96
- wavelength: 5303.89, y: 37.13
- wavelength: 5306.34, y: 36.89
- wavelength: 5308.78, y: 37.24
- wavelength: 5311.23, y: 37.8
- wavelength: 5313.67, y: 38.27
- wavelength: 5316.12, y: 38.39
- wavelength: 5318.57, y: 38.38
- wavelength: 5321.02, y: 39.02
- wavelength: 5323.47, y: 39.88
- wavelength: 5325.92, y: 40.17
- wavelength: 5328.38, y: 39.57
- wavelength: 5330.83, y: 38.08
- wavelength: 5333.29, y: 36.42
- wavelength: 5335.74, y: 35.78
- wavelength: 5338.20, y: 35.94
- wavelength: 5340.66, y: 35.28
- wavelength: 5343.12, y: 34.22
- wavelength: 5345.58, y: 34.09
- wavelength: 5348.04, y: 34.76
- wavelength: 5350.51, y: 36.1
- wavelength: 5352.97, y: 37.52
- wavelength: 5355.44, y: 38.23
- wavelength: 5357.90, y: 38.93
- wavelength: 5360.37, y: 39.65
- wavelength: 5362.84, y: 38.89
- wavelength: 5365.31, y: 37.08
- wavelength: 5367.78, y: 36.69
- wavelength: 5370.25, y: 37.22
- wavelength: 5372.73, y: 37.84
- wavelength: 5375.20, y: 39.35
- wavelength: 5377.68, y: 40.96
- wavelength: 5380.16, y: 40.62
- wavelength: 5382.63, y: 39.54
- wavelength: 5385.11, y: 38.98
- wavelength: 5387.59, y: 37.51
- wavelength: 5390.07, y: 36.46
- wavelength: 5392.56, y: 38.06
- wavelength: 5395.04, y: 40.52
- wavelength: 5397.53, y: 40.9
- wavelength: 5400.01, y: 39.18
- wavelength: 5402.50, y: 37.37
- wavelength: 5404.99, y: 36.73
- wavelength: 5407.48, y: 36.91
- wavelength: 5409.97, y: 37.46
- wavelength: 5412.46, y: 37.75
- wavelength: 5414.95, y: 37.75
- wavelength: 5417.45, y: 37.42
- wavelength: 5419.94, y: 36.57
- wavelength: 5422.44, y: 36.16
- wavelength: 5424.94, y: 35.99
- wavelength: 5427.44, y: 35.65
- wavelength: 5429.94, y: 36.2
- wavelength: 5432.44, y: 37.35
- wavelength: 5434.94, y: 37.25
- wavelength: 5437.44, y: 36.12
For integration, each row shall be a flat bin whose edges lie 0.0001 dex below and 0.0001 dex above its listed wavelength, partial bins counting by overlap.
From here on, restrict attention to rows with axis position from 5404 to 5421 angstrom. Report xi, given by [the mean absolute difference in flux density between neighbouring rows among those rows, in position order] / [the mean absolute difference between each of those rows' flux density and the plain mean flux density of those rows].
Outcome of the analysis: 0.9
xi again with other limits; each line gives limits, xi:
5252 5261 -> 2.0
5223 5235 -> 1.4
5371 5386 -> 1.2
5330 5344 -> 1.0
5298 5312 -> 1.2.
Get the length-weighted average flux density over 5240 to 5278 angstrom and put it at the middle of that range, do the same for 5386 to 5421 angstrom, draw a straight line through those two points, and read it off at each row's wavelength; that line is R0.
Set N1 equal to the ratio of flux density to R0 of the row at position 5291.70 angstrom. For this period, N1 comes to 1.07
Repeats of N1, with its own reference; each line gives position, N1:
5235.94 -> 1.01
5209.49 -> 1.02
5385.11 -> 1.04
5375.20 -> 1.05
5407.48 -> 0.97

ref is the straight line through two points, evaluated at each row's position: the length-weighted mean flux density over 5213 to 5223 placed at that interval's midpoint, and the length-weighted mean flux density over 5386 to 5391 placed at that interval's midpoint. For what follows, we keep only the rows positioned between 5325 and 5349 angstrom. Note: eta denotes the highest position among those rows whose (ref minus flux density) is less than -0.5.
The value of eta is 5333.29 angstrom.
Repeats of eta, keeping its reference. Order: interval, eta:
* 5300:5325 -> 5323.47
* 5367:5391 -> 5385.11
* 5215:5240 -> 5238.35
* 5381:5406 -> 5400.01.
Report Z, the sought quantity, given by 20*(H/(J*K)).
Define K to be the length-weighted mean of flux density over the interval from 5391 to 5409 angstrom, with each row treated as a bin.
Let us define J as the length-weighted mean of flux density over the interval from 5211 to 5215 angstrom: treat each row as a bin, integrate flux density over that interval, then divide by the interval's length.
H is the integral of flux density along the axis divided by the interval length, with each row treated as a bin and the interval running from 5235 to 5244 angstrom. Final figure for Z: 0.564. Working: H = 34.9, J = 32.2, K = 38.5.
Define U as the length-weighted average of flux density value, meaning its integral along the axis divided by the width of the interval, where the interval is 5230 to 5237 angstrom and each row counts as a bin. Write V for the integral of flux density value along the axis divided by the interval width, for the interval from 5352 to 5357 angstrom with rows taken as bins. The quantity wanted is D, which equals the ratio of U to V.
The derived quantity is 0.93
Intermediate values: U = 35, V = 38.0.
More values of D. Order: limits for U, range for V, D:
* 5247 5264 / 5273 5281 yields 0.95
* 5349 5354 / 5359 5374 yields 0.97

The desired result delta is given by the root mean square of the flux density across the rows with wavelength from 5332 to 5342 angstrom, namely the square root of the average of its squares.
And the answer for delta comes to 35.9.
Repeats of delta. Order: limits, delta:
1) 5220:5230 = 36.4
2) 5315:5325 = 38.9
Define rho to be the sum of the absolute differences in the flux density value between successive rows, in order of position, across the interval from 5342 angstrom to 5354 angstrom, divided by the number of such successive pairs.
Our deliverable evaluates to 0.89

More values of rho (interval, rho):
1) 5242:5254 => 0.32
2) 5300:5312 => 0.33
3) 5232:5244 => 0.21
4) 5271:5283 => 0.32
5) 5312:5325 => 0.41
